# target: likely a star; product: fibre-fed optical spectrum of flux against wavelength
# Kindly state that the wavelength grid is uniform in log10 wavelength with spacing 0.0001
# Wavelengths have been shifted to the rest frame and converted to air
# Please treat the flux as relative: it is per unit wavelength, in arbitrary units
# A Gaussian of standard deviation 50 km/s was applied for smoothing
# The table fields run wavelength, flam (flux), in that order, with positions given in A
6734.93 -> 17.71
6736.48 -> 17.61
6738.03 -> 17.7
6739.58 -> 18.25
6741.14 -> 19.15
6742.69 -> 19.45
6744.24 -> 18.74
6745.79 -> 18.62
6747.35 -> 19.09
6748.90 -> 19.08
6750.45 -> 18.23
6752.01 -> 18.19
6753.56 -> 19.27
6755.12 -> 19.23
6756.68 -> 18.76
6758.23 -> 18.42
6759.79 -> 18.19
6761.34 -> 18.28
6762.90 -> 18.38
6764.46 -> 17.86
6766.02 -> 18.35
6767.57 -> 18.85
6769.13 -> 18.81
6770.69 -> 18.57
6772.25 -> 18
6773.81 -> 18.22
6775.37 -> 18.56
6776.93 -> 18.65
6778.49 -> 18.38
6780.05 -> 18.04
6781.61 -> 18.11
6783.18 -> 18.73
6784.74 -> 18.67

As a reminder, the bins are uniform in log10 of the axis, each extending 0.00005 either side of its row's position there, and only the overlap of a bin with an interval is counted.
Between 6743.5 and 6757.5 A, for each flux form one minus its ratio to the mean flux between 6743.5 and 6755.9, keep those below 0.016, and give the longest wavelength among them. 6756.68 A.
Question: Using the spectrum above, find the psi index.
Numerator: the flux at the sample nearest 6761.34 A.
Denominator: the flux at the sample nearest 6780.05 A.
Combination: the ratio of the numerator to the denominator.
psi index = 1.01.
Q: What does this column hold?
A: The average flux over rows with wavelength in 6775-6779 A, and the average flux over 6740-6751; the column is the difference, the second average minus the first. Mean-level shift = 0.4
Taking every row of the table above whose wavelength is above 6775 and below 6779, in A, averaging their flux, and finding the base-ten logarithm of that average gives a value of 1.268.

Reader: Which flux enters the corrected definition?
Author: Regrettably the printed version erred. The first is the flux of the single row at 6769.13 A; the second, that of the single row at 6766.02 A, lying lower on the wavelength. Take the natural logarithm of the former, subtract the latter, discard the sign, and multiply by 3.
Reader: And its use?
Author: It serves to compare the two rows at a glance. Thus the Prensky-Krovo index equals 46.2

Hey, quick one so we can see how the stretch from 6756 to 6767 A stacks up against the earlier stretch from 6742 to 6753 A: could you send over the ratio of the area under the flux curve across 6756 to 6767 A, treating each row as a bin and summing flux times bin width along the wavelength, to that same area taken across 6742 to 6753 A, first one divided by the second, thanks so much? 1.0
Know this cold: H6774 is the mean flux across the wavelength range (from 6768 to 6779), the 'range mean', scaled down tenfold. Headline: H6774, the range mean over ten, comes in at 1.846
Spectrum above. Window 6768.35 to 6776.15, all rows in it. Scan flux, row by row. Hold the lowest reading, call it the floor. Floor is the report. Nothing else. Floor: 18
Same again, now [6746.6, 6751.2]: 18.23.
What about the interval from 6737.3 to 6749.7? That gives 17.7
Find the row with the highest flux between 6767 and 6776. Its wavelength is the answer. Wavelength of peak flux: 6767.57 A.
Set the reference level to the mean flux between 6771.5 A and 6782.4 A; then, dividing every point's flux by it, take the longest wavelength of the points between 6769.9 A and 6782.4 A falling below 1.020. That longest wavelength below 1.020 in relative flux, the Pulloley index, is 6781.61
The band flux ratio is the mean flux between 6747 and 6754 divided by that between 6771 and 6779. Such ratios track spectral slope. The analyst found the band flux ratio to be 1.02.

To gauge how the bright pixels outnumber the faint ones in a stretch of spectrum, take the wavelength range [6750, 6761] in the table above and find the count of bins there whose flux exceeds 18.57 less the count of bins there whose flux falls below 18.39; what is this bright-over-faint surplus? 0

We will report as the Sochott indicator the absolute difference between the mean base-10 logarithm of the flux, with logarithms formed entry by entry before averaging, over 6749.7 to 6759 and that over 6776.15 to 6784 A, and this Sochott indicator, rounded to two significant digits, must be 0.0070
